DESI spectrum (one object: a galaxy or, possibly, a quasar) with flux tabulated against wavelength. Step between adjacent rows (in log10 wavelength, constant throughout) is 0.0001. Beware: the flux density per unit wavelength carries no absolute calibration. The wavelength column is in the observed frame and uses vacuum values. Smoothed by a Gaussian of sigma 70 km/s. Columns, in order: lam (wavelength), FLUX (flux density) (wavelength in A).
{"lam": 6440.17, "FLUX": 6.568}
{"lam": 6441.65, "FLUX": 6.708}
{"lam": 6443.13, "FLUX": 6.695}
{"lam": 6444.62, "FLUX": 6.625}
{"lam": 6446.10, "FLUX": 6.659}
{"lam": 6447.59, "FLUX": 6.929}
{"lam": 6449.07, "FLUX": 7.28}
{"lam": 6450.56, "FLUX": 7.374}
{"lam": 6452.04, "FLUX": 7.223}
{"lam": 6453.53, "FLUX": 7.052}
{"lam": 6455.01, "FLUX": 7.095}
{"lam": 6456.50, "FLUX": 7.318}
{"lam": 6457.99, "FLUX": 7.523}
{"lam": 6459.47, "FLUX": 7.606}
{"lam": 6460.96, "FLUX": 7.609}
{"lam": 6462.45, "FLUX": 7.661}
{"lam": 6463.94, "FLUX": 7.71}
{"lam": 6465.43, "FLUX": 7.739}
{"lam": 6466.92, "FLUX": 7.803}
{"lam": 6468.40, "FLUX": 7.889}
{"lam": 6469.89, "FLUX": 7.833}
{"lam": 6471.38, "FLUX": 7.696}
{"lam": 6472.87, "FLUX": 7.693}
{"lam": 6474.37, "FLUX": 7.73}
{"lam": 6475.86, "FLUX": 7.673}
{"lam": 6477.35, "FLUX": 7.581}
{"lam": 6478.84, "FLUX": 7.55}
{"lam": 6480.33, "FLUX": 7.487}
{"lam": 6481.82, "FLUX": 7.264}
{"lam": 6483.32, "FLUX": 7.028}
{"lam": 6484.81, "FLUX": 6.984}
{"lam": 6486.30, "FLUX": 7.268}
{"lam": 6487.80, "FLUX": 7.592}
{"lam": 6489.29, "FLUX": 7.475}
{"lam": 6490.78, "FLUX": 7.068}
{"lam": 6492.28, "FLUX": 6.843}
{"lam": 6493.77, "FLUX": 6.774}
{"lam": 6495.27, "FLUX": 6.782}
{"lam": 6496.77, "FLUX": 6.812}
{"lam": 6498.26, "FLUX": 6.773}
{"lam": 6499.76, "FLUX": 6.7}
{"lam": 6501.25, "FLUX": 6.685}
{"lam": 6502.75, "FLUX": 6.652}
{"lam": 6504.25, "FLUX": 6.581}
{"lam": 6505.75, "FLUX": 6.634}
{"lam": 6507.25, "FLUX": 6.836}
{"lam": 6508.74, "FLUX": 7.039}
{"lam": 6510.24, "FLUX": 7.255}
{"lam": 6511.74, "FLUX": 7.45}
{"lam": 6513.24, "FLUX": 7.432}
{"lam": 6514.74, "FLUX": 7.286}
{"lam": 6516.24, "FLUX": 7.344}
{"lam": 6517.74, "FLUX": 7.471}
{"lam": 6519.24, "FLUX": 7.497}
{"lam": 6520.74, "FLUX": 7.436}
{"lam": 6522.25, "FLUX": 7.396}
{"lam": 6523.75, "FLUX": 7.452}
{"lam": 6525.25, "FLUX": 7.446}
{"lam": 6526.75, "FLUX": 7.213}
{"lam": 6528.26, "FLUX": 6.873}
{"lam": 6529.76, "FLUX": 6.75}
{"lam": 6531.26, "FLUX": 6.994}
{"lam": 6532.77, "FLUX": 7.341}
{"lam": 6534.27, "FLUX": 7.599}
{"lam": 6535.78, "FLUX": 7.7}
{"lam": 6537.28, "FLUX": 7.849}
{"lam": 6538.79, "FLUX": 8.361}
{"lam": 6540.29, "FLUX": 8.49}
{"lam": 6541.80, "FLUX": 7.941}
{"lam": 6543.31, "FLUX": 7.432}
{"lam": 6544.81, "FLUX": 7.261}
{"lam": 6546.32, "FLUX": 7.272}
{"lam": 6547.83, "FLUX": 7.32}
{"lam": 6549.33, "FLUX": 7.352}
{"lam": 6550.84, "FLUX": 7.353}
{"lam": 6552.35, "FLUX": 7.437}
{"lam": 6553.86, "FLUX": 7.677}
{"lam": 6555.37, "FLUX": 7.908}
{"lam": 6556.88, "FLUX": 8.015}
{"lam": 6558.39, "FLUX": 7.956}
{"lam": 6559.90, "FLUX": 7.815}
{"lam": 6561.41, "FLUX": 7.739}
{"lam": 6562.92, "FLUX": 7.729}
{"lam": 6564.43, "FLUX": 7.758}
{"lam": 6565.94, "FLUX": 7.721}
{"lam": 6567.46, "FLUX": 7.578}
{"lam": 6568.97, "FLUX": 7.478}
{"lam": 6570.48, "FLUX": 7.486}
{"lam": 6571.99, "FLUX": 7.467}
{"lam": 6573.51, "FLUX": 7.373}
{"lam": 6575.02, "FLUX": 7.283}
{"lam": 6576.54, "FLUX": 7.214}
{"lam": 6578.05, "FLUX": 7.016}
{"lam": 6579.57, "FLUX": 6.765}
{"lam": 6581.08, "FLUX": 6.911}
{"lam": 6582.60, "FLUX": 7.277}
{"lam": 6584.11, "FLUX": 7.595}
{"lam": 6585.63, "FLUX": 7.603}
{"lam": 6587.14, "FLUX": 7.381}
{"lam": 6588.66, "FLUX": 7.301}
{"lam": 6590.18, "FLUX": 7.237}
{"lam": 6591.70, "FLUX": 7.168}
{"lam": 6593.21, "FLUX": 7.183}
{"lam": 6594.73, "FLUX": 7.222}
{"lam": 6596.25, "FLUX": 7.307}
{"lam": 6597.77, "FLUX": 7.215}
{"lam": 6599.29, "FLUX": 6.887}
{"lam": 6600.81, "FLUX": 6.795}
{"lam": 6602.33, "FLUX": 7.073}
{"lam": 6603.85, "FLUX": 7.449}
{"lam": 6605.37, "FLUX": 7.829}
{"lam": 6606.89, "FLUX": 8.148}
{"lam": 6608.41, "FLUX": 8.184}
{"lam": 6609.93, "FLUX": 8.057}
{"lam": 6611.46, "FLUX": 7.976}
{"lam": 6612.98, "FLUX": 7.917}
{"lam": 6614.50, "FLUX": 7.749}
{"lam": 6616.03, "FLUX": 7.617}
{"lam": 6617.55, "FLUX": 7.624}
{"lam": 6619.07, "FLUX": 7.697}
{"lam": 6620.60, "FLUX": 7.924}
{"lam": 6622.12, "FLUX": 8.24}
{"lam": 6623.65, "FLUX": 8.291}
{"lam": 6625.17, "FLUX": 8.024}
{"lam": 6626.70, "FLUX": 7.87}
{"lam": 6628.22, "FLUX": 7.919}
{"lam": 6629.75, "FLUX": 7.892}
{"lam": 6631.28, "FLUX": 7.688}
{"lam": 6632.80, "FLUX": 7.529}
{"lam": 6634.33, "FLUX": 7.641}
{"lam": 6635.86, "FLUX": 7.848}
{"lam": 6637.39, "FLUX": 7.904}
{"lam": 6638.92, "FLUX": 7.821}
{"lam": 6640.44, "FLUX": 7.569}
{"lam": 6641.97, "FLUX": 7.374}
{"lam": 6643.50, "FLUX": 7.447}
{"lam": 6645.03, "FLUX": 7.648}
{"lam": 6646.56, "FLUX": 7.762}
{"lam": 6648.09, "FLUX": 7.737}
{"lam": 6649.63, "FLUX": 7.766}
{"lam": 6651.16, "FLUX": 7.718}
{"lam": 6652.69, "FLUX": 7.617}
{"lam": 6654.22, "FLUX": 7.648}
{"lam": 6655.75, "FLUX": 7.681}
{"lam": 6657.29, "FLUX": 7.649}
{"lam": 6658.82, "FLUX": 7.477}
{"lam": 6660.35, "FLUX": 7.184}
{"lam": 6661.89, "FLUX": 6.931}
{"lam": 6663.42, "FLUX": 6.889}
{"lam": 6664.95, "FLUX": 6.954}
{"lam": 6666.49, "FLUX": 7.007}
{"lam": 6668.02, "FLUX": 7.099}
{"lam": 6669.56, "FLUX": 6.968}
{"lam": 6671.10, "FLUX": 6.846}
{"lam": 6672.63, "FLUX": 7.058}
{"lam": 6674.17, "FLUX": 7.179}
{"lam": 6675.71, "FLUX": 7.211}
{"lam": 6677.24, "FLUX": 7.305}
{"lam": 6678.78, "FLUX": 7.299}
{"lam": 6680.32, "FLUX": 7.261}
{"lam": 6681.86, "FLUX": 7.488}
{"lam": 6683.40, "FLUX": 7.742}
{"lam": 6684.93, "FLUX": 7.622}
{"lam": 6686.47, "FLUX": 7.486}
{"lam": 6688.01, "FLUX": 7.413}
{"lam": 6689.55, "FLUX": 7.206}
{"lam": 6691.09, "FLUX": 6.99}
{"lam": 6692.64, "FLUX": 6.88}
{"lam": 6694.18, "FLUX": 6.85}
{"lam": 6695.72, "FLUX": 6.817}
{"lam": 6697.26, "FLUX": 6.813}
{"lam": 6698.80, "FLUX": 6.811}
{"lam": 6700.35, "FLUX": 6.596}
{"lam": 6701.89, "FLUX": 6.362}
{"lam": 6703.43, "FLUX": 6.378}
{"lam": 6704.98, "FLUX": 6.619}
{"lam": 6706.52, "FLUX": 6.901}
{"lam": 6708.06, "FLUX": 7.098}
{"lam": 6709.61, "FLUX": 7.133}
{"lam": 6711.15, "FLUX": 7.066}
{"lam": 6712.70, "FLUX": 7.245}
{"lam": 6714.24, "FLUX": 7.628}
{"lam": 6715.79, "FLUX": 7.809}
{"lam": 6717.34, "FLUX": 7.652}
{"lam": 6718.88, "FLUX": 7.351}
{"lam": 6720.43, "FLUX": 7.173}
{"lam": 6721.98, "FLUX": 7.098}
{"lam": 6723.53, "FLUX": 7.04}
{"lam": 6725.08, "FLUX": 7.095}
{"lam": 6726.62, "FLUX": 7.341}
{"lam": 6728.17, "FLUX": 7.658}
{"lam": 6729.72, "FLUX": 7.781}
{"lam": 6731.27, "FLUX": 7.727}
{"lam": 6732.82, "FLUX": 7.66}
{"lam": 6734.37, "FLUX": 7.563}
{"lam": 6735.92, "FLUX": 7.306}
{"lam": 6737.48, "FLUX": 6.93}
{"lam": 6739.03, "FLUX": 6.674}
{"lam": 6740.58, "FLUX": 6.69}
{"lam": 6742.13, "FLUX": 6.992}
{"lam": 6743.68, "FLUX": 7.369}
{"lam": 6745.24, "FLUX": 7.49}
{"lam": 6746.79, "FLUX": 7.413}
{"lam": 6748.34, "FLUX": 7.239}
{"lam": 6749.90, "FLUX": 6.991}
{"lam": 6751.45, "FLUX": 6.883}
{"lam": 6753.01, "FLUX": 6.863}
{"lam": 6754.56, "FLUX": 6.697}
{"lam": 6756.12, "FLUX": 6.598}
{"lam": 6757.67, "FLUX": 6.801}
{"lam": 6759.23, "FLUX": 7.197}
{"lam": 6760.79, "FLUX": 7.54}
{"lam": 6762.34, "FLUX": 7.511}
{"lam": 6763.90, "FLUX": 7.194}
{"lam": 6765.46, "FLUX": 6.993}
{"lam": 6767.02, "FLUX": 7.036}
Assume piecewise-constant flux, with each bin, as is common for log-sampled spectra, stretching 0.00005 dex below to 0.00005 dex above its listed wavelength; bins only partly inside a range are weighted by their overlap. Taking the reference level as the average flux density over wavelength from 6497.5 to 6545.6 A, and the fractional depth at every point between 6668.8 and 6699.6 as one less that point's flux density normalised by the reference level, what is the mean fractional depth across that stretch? 0.02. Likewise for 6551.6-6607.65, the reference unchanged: -0.02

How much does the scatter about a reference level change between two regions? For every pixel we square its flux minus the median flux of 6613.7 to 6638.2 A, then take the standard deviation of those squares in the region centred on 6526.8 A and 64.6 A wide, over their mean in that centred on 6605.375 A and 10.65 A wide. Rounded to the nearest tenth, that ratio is 1.6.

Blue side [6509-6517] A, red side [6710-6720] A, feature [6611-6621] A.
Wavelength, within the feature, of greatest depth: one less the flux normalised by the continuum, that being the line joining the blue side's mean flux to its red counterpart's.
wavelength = 6616.03 A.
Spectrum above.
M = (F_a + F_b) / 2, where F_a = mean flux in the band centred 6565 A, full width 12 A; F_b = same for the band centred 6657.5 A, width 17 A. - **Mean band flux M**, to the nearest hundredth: 7.54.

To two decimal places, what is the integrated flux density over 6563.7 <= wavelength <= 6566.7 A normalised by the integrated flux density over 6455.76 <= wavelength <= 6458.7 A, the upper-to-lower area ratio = 1.06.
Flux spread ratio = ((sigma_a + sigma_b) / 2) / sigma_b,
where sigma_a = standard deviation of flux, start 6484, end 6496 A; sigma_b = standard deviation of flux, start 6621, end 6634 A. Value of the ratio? 1.1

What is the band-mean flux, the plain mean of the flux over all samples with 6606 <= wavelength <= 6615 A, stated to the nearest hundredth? 8.01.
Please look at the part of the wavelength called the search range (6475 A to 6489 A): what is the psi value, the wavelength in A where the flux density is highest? 6475.86 A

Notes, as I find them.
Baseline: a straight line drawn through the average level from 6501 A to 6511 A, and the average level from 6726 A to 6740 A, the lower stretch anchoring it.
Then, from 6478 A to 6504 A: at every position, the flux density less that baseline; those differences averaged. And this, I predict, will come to 0.3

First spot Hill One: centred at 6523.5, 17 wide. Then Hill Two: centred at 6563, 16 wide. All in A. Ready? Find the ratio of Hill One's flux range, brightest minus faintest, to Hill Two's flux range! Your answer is 1.4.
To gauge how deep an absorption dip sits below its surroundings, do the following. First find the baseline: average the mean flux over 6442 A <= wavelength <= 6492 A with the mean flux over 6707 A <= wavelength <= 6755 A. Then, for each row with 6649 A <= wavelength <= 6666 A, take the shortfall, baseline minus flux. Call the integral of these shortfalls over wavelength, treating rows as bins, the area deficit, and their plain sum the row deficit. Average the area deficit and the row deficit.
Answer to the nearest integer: -1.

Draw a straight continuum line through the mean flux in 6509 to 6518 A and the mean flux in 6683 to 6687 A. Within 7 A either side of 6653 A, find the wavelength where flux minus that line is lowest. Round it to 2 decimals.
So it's 6658.82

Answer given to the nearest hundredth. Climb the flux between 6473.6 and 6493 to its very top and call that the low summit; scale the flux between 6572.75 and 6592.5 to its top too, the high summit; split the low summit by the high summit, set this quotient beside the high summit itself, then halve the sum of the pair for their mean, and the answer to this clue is 4.31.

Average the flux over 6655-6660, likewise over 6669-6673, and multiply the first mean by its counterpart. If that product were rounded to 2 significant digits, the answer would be 53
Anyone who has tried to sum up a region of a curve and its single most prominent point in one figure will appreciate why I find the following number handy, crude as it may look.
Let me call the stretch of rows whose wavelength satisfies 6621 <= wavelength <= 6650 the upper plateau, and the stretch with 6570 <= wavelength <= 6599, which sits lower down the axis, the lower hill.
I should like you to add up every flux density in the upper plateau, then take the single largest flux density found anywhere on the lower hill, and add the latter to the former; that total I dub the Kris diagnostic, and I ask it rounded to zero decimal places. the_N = 156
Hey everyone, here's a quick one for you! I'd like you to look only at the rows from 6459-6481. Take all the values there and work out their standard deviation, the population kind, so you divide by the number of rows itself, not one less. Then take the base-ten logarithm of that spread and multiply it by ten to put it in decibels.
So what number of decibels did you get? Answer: -9.8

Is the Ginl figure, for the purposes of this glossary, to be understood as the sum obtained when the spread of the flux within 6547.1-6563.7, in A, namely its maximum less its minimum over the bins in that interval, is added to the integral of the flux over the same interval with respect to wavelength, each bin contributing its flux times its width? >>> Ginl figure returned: 128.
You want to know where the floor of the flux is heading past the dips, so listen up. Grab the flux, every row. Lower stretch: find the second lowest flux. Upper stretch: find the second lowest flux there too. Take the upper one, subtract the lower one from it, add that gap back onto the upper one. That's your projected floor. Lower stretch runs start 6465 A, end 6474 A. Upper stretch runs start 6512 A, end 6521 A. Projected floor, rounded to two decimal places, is 6.99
